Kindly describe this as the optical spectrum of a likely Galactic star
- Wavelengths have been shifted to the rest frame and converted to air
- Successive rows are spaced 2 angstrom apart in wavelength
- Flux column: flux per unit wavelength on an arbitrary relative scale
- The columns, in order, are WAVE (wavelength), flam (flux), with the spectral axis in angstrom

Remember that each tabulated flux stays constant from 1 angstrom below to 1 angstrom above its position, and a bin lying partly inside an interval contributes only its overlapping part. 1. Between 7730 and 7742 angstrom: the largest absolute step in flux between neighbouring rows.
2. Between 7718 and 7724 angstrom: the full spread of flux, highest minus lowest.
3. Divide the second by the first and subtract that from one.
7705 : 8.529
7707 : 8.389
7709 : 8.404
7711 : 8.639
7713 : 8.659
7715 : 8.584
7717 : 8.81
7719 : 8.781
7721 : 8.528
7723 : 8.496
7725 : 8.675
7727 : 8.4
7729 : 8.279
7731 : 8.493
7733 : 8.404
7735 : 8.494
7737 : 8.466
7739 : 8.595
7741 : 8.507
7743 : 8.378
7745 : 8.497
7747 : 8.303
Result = -1.2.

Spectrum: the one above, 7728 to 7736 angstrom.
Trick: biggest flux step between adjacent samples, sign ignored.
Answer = 0.21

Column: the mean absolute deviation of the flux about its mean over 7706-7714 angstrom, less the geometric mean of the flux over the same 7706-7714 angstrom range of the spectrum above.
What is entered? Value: -8.40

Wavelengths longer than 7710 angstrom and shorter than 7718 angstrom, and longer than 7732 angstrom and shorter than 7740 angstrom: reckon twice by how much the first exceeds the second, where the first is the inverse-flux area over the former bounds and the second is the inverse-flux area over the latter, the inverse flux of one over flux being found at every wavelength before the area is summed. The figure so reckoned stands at -0.04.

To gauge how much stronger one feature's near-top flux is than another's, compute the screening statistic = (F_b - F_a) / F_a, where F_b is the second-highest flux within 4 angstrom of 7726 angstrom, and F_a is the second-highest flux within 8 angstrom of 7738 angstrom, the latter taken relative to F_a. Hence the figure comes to 0.00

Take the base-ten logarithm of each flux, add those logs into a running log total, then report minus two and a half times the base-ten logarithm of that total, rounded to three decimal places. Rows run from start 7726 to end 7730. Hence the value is -0.663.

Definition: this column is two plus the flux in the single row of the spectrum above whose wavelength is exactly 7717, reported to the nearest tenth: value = 10.8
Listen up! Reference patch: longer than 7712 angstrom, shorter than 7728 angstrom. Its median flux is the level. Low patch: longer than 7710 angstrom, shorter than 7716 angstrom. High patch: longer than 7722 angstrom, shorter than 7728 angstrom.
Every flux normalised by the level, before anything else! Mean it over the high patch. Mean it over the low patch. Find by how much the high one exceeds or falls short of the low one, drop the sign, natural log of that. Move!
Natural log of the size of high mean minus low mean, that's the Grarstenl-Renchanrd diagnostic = -4.4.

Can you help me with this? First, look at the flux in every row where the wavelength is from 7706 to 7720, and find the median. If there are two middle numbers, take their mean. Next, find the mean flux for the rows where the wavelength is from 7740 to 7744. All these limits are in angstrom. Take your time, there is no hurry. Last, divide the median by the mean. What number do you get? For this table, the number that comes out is 1.02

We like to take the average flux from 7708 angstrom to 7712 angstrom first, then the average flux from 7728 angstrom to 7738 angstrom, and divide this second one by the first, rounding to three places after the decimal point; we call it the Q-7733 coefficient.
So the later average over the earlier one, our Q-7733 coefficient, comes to 0.989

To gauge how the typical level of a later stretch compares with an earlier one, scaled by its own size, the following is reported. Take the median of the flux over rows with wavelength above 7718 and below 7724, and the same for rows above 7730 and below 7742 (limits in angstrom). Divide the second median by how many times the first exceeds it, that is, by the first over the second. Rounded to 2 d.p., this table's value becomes 8.46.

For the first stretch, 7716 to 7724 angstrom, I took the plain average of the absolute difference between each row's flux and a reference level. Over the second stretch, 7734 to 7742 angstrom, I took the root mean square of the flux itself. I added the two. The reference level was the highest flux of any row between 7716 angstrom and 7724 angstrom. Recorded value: 8.67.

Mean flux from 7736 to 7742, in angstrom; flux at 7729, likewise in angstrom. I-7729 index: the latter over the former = 0.97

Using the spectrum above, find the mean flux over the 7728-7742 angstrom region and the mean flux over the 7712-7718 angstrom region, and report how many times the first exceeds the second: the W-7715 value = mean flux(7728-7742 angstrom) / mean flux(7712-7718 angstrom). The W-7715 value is 0.97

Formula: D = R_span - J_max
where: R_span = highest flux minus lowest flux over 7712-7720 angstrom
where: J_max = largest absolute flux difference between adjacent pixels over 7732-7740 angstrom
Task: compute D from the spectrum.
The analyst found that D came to 0.10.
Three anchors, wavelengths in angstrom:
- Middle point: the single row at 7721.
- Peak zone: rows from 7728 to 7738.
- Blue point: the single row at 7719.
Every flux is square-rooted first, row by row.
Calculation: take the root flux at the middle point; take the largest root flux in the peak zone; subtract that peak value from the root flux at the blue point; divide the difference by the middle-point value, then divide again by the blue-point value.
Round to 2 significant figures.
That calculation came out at 0.0056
